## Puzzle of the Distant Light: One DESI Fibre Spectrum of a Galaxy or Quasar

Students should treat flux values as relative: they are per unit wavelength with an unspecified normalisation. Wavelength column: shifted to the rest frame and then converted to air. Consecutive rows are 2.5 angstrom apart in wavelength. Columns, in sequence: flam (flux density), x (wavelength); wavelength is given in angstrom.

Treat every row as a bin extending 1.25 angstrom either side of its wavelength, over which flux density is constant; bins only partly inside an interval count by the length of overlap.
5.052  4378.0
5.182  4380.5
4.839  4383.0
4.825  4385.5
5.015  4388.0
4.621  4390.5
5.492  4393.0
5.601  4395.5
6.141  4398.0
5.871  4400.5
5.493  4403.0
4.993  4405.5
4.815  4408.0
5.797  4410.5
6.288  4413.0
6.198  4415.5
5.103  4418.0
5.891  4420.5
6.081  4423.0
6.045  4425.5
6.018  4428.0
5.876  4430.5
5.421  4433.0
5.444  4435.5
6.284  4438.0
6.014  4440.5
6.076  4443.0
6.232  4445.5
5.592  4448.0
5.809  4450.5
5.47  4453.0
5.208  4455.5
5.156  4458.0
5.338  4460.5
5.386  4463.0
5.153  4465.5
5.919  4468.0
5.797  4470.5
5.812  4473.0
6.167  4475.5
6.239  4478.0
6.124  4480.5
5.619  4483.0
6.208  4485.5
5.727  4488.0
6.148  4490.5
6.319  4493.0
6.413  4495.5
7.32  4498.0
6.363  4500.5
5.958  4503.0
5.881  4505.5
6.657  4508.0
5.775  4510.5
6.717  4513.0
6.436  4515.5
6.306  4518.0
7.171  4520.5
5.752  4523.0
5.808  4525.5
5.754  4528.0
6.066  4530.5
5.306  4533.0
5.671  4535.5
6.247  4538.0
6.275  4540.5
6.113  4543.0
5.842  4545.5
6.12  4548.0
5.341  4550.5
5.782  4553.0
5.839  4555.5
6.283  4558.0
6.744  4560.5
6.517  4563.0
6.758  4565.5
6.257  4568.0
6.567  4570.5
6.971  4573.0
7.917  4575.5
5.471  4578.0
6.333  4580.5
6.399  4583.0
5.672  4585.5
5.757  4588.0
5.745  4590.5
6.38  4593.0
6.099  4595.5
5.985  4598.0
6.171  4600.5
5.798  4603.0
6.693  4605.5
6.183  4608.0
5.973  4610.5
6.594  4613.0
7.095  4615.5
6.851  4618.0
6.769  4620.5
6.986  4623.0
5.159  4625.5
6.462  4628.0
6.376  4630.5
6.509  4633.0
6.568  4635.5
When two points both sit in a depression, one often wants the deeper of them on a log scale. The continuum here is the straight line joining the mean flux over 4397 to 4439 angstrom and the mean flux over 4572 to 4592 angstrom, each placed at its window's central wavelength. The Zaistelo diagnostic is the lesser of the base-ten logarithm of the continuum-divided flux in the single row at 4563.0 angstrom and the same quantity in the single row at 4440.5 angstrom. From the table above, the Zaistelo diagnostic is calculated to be 0.014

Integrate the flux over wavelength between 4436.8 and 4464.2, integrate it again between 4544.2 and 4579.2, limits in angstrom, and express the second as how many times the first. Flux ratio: 1.4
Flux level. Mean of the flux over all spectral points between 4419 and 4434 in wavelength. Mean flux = 5.9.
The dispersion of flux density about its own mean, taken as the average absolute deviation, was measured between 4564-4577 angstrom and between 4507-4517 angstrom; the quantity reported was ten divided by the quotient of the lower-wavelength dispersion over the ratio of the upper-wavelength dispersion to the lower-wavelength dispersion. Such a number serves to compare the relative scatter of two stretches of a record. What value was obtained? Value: 46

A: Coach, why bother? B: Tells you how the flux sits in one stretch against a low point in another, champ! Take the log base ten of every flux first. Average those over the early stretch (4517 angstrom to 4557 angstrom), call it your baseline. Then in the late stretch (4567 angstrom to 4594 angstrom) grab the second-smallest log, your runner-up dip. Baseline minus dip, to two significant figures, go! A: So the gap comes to 0.021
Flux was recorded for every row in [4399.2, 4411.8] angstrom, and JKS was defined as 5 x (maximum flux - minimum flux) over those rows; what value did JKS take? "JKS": 5.3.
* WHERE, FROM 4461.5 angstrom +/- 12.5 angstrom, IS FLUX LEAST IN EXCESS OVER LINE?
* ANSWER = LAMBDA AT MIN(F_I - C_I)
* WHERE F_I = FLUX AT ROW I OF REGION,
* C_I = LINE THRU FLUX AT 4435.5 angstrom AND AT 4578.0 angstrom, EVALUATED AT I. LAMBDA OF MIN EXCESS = 4465.5 angstrom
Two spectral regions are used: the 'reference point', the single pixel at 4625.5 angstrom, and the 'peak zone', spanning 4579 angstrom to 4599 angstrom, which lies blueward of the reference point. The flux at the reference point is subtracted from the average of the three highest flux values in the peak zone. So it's 1.21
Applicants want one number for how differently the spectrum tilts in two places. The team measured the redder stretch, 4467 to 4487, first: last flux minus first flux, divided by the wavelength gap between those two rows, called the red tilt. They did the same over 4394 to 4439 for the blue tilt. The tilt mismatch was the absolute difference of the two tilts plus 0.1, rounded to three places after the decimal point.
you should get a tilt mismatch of 0.100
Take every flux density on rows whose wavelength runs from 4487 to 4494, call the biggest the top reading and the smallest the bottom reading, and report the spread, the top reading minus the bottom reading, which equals 0.59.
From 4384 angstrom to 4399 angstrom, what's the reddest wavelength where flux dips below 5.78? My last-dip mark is 4395.5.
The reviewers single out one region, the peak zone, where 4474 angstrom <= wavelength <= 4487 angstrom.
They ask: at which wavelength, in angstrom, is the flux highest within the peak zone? 4478.0 angstrom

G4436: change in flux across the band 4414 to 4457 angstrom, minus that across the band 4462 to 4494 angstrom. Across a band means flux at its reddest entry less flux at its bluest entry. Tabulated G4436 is -1.9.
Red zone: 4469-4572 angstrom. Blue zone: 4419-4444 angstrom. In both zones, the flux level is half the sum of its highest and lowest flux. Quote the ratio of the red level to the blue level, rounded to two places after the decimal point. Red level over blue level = 1.08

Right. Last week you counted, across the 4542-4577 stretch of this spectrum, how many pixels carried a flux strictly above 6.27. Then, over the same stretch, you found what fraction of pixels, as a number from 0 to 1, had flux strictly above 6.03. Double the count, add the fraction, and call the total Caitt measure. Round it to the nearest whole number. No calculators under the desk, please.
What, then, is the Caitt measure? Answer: 15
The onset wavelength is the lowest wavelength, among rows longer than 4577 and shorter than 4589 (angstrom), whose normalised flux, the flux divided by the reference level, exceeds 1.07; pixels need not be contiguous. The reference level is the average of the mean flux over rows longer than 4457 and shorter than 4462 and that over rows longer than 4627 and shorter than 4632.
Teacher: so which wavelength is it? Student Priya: 4580.5 angstrom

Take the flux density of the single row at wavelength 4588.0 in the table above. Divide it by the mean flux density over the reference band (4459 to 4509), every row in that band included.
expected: 0.96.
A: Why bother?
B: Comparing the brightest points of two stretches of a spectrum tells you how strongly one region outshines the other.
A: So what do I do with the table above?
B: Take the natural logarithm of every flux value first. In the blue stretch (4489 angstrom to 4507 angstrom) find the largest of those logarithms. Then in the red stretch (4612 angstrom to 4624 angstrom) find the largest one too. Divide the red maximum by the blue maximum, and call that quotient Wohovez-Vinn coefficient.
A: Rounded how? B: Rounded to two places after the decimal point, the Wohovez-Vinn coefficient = 0.98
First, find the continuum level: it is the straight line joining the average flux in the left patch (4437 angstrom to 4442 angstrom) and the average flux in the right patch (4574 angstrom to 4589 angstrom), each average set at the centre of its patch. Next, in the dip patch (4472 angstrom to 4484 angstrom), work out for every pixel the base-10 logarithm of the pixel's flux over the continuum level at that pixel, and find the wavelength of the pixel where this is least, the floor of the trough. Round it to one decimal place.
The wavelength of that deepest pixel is 4483.0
